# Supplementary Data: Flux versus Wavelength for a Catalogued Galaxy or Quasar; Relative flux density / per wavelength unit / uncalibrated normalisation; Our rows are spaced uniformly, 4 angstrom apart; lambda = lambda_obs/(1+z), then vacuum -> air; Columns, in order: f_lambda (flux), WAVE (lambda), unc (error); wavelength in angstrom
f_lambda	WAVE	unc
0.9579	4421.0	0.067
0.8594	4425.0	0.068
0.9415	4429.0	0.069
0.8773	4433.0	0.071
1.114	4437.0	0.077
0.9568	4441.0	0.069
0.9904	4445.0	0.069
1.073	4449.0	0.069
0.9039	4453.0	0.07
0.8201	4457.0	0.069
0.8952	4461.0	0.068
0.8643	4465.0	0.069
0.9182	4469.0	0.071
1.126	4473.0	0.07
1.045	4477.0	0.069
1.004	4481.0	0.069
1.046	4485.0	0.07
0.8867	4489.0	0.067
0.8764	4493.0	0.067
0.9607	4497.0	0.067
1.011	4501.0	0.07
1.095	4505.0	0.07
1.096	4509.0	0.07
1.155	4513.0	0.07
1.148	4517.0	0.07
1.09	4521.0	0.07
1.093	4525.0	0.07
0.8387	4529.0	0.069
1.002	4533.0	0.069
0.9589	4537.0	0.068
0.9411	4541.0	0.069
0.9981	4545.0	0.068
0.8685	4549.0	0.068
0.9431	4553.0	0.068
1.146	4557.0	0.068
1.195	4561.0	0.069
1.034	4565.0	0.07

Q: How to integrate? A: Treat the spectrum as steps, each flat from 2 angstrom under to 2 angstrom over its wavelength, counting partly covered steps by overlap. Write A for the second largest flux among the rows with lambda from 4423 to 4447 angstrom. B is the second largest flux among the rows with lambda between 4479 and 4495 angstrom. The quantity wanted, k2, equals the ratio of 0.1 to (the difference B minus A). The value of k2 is 7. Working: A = 0.9904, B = 1.004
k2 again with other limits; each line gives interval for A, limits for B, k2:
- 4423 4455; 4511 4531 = 1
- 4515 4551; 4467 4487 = -2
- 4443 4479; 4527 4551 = -1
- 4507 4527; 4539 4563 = -50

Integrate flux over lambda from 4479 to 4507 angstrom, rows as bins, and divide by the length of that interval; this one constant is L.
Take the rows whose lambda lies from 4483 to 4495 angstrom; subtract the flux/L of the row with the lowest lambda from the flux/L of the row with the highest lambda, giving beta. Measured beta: -0.17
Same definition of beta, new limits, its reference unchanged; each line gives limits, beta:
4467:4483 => 0.09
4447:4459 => -0.26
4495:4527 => 0.13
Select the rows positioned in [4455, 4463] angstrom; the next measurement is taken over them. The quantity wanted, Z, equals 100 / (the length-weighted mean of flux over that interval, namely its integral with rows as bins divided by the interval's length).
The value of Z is 117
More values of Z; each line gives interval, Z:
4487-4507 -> 104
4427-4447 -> 102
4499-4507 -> 95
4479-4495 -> 105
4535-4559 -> 102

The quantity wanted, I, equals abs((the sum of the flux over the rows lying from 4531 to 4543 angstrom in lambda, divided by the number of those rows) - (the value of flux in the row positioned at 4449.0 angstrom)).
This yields 0.11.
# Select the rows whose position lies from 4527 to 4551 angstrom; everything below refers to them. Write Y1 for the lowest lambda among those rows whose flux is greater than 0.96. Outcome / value 4533.0 angstrom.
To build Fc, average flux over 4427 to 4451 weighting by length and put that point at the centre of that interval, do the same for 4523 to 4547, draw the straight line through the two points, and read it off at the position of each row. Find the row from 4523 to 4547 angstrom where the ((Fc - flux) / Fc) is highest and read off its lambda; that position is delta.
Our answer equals 4529.0 angstrom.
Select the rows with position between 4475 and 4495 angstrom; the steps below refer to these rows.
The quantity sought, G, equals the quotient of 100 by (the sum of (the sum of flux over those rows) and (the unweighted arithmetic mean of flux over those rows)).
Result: 17.15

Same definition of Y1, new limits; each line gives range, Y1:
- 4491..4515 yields 4497.0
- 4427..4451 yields 4437.0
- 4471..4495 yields 4473.0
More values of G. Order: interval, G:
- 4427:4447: 17.08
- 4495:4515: 15.67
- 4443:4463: 17.80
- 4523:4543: 17.24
